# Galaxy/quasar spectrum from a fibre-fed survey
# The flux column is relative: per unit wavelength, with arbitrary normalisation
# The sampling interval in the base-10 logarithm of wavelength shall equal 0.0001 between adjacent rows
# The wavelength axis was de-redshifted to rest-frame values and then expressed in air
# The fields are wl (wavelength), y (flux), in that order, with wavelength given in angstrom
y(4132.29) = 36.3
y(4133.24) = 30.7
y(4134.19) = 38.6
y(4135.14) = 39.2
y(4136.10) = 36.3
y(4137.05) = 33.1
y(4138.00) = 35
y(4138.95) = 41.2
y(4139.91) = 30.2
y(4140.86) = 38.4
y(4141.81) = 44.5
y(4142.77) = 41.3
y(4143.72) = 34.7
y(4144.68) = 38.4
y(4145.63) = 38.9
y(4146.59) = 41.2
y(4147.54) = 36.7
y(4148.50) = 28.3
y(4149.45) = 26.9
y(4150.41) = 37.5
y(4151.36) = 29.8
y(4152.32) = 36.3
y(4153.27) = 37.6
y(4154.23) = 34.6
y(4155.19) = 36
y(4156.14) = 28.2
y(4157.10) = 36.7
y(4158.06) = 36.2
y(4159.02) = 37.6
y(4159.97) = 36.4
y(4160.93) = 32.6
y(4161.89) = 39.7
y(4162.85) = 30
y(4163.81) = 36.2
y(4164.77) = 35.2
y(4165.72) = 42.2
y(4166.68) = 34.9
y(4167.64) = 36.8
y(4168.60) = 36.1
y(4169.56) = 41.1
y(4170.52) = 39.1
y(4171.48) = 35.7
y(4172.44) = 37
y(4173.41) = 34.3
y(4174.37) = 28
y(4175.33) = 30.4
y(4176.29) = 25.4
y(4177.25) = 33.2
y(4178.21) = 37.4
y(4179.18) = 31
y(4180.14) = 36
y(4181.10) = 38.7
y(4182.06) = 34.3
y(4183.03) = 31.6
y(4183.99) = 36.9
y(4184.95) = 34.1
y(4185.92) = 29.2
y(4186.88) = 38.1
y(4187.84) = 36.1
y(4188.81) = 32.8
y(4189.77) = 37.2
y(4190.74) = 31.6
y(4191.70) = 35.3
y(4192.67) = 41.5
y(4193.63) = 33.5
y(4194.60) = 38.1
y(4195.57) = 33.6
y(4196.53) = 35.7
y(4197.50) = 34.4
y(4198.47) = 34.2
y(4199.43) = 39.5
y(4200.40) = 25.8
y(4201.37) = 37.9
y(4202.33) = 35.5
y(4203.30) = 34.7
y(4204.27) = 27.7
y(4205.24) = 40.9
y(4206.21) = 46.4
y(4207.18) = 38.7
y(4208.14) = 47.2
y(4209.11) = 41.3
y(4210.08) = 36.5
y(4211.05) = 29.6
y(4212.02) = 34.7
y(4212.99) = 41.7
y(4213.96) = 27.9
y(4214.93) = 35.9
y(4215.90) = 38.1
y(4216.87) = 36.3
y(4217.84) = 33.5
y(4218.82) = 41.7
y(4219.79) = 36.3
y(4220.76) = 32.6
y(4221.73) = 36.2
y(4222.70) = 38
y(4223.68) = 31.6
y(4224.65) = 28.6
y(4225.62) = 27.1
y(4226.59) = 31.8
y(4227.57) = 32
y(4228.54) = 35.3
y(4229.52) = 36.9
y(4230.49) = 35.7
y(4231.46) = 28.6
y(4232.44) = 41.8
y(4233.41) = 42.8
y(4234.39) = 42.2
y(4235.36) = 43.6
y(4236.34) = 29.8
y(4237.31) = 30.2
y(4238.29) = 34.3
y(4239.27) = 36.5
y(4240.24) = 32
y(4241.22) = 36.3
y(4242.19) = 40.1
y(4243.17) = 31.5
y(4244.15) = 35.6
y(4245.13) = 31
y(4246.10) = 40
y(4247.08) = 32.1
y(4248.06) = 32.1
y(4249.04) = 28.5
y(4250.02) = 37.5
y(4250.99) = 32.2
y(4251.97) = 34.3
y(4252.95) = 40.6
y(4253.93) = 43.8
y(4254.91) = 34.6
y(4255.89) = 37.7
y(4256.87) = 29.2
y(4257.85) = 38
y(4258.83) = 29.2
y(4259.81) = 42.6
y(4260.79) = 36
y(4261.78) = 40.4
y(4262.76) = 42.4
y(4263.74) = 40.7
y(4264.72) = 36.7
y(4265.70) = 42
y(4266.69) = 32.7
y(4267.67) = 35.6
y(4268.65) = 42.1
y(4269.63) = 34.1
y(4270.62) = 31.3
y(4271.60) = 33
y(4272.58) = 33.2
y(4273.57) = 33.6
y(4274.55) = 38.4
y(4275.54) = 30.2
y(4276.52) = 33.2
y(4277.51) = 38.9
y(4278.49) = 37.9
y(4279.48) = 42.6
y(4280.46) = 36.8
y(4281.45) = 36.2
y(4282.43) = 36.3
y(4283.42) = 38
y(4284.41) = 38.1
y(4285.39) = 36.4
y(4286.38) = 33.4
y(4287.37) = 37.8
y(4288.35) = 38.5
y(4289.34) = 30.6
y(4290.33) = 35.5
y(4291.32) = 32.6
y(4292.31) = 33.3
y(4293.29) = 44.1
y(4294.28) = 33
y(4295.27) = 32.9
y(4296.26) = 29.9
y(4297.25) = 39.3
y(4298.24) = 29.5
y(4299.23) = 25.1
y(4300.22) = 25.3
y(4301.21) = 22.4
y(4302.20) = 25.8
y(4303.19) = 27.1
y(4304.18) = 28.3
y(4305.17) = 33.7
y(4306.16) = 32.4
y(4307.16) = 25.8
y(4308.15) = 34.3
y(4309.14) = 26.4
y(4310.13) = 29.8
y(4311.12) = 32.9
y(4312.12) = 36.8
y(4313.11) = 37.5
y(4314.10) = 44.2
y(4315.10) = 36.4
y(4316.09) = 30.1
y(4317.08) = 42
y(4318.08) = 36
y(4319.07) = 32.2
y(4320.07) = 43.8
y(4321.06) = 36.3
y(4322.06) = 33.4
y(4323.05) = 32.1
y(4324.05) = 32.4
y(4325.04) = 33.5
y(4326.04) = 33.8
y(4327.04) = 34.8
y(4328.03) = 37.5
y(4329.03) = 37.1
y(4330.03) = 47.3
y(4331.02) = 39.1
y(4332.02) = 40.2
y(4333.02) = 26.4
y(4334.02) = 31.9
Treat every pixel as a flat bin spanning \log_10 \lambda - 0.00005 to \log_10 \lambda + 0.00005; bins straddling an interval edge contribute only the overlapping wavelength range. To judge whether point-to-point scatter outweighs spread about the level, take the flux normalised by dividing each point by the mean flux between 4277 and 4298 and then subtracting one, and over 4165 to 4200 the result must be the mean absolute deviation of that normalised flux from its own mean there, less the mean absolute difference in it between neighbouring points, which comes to -0.036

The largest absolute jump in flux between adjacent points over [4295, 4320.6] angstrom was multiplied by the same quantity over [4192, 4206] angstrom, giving 163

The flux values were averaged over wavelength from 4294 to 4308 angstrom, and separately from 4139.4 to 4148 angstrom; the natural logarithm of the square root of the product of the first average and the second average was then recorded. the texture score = 3.51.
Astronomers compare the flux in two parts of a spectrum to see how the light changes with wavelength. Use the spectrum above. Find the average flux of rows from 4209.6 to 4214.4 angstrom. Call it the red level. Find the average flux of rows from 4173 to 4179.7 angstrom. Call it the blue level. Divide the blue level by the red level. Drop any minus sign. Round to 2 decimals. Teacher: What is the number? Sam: 0.92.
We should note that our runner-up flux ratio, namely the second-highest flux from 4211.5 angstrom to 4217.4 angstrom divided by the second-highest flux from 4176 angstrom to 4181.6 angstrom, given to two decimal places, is 1.02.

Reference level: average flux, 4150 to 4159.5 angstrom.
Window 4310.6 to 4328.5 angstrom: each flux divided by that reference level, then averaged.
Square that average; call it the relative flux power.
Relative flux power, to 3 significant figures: 1.05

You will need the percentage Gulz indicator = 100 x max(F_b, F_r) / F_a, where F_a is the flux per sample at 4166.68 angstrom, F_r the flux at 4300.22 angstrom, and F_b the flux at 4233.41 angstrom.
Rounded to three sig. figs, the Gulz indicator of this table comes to 123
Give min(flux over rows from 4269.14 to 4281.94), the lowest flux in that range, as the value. 30.2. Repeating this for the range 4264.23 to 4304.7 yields 22.4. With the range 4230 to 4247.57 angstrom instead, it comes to 28.6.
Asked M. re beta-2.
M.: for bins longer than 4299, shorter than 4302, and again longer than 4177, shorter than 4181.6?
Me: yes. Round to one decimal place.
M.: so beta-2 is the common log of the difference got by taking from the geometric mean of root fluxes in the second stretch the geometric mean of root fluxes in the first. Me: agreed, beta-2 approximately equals 0.0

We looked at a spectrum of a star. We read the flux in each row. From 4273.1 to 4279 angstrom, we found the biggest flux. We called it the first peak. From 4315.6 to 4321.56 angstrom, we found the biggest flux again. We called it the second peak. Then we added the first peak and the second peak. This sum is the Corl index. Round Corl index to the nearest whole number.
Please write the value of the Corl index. 83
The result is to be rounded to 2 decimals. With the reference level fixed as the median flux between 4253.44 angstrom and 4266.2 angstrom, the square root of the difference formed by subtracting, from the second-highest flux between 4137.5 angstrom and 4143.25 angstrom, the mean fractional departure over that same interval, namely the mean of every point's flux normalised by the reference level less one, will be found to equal 6.43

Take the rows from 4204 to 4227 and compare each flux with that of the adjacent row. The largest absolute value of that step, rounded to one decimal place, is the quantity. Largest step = 13.8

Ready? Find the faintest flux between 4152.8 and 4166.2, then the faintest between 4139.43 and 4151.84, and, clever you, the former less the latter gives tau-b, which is 1.3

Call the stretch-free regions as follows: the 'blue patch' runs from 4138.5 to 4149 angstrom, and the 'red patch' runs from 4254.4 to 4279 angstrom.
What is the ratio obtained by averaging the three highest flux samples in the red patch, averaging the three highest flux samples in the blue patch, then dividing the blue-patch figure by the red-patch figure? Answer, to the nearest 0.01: 1.00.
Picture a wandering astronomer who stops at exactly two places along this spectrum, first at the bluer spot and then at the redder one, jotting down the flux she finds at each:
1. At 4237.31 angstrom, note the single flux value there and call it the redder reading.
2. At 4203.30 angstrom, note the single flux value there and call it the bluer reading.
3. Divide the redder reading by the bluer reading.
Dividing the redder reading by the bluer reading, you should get 0.87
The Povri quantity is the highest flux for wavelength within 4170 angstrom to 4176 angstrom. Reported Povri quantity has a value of 39.1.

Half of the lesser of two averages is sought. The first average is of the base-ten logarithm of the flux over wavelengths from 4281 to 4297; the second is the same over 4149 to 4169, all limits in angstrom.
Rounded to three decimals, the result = 0.772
